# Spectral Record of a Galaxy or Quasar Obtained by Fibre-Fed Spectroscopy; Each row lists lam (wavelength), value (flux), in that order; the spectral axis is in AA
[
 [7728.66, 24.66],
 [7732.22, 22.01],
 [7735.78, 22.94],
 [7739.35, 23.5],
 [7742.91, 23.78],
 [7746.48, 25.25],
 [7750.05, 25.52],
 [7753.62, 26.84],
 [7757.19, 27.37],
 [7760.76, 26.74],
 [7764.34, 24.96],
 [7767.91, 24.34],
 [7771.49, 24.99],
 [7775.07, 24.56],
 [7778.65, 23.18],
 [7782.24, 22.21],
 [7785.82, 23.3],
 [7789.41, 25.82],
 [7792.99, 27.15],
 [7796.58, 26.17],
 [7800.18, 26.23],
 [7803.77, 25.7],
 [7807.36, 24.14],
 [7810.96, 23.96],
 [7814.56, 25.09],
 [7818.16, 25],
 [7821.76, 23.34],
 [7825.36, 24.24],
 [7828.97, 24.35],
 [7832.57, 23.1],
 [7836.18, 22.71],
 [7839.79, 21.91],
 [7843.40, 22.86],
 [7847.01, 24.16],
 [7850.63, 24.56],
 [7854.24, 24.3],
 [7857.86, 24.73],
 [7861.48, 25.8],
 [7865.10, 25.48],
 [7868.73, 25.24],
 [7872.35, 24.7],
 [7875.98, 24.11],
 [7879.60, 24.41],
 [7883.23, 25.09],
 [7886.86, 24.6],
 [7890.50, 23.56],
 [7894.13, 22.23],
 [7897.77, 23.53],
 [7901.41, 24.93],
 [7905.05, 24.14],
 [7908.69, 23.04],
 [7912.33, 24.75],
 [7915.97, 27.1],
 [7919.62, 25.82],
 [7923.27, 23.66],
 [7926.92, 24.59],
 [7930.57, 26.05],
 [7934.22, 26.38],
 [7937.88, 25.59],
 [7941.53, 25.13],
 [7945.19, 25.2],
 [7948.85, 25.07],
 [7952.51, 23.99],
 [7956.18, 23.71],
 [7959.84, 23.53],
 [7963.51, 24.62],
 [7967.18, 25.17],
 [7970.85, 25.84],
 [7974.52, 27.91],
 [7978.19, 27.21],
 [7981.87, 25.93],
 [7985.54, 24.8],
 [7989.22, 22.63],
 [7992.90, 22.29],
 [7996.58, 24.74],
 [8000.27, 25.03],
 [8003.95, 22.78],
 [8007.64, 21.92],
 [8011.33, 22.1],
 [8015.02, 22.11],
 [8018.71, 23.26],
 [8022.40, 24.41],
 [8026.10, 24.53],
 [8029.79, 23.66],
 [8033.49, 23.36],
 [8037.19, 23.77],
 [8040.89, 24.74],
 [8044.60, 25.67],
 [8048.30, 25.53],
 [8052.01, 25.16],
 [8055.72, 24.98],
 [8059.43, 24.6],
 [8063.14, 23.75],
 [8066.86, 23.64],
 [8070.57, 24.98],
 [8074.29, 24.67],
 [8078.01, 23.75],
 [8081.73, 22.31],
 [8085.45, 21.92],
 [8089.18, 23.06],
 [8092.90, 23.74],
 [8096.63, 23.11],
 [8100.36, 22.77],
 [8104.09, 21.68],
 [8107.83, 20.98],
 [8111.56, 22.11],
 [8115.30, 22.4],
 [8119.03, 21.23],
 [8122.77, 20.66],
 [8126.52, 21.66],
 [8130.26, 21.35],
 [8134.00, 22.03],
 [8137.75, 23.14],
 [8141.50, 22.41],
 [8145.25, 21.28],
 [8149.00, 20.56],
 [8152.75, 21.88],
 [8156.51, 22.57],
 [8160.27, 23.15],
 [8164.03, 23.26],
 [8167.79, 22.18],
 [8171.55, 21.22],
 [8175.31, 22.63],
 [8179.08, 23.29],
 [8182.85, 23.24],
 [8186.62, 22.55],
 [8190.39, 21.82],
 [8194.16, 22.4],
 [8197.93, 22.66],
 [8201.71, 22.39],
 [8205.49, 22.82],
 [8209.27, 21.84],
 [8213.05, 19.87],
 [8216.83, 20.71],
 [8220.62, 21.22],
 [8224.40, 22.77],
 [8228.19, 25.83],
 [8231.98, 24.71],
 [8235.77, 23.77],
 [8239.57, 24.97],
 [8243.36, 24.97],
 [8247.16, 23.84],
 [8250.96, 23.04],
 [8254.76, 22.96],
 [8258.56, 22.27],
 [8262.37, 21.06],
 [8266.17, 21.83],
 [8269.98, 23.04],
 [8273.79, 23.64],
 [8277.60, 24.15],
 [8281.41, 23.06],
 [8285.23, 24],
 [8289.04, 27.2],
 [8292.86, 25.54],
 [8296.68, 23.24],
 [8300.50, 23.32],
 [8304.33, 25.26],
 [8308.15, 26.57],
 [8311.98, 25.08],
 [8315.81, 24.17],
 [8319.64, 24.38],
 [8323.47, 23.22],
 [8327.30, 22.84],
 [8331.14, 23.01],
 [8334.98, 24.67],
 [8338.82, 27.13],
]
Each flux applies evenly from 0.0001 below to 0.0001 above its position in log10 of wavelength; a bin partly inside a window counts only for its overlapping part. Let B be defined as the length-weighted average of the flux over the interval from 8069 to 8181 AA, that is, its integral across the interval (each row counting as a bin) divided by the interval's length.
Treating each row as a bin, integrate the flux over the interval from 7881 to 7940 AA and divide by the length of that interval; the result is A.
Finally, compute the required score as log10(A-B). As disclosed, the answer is 0.36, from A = 24.7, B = 22.4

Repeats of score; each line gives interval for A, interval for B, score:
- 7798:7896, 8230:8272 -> -0.01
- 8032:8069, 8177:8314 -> 0.07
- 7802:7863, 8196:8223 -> 0.39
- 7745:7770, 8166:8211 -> 0.54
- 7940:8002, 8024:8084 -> -0.25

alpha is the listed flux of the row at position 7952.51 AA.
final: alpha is 23.99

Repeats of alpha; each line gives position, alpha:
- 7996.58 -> 24.74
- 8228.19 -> 25.83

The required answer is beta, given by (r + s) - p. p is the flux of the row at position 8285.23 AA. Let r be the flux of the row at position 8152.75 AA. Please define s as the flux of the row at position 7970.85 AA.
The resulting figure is 23.7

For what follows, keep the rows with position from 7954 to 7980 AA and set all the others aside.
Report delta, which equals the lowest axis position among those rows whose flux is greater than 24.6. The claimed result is 7963.51 AA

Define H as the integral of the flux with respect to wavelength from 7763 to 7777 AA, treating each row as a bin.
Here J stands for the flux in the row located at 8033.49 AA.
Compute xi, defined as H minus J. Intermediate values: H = 346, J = 23.36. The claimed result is 322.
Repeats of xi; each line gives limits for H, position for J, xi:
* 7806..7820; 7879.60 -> 319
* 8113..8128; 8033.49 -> 299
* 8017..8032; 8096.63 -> 336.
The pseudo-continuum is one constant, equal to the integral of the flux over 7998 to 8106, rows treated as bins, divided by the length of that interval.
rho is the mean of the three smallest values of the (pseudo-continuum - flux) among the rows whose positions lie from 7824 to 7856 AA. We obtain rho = -0.7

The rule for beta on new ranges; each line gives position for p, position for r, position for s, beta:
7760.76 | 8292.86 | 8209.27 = 20.6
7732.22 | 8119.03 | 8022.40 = 23.6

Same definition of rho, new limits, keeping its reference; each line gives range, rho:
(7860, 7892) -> -1.8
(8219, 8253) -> -1.6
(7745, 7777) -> -3.3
